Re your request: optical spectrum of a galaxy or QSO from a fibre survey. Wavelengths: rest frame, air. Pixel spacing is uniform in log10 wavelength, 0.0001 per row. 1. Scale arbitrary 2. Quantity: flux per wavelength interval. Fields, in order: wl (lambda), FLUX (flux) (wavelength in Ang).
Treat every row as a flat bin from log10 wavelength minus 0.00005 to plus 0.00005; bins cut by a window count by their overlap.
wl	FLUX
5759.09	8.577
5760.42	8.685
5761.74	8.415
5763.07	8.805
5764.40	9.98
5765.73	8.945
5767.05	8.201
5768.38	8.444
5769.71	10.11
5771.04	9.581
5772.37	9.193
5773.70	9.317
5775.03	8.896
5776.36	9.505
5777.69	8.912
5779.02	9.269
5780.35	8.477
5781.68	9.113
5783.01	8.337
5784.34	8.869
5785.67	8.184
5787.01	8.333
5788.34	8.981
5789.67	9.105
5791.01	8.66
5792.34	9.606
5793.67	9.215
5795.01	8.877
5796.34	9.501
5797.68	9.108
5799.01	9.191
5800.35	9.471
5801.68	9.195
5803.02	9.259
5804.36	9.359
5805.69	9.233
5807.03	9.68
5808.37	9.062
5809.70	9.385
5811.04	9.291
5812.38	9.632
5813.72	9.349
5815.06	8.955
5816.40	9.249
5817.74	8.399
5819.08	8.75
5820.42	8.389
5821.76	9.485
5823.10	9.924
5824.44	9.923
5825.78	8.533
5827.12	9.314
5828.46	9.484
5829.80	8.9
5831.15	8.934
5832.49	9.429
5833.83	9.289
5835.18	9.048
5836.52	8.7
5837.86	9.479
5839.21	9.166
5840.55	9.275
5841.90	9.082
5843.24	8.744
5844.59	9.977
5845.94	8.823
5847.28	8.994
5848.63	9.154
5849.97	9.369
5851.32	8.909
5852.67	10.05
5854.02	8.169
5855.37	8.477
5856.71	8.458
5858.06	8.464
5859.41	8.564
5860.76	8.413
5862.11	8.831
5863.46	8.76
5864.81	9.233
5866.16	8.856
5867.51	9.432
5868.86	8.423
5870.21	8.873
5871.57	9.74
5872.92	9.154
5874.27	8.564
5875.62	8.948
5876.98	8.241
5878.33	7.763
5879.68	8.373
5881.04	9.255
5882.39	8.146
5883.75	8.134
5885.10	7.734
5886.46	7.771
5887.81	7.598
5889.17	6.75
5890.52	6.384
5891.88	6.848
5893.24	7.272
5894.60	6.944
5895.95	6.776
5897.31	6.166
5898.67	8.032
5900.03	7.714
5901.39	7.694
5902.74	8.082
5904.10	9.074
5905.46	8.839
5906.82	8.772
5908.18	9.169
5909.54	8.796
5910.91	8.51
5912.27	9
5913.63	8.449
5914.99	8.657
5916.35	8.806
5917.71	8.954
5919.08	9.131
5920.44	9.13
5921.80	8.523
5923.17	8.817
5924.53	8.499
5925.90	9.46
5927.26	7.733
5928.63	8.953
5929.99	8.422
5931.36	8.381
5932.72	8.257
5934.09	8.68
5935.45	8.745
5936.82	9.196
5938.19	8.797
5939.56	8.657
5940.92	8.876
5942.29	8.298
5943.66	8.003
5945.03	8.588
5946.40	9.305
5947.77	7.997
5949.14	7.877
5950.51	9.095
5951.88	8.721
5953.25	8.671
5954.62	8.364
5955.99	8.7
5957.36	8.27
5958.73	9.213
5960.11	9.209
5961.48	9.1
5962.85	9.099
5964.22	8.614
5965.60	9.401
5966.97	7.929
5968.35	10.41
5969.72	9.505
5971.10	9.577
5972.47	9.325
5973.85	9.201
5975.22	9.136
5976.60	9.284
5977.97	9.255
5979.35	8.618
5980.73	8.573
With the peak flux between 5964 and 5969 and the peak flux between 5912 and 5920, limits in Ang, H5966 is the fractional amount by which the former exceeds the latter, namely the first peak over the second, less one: 0.14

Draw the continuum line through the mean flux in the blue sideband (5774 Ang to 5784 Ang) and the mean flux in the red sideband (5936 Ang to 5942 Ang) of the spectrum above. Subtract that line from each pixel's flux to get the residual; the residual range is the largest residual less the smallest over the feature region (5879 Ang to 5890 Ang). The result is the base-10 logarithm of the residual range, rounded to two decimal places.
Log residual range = 0.40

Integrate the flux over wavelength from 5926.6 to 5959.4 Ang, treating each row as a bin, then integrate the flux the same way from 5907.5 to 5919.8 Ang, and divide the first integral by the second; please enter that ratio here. 2.6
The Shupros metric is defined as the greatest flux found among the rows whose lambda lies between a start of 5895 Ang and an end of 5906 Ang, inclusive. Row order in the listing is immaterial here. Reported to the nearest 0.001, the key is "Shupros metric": 9.074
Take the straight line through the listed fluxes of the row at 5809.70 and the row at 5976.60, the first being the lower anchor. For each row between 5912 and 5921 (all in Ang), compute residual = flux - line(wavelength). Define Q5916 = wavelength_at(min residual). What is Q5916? 5913.63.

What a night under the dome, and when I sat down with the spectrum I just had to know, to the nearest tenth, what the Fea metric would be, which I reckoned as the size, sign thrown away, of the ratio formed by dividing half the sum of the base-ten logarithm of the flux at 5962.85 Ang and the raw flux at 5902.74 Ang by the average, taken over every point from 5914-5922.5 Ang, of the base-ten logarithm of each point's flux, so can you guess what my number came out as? 4.8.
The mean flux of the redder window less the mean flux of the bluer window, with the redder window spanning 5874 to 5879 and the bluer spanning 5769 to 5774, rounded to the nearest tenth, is -1.2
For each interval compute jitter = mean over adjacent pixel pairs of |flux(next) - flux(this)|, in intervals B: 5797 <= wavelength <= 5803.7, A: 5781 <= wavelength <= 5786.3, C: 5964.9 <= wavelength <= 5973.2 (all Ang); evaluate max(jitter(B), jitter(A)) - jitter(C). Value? -0.4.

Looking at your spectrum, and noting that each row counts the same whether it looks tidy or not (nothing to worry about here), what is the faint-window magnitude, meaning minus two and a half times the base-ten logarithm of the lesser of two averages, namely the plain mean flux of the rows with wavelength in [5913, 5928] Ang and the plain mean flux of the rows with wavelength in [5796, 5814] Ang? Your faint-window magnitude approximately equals -2.35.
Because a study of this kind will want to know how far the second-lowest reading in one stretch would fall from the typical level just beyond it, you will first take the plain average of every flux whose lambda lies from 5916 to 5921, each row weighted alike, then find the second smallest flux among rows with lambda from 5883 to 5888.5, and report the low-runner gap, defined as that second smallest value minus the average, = -1.3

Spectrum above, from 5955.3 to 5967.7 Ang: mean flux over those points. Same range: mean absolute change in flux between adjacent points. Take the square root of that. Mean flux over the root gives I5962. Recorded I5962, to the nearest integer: 12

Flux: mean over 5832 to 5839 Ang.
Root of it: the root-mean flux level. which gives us 3.03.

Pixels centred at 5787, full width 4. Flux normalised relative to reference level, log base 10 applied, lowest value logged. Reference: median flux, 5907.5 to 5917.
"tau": -0.031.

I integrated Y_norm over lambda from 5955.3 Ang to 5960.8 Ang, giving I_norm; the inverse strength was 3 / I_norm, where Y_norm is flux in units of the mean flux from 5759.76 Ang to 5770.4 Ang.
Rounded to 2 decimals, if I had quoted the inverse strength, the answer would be 0.55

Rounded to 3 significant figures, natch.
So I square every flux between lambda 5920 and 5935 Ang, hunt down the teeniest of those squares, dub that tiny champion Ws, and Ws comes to 59.8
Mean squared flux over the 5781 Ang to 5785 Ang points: 77.1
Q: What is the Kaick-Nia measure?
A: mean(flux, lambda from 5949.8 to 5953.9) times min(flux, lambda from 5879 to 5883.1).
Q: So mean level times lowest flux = 72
